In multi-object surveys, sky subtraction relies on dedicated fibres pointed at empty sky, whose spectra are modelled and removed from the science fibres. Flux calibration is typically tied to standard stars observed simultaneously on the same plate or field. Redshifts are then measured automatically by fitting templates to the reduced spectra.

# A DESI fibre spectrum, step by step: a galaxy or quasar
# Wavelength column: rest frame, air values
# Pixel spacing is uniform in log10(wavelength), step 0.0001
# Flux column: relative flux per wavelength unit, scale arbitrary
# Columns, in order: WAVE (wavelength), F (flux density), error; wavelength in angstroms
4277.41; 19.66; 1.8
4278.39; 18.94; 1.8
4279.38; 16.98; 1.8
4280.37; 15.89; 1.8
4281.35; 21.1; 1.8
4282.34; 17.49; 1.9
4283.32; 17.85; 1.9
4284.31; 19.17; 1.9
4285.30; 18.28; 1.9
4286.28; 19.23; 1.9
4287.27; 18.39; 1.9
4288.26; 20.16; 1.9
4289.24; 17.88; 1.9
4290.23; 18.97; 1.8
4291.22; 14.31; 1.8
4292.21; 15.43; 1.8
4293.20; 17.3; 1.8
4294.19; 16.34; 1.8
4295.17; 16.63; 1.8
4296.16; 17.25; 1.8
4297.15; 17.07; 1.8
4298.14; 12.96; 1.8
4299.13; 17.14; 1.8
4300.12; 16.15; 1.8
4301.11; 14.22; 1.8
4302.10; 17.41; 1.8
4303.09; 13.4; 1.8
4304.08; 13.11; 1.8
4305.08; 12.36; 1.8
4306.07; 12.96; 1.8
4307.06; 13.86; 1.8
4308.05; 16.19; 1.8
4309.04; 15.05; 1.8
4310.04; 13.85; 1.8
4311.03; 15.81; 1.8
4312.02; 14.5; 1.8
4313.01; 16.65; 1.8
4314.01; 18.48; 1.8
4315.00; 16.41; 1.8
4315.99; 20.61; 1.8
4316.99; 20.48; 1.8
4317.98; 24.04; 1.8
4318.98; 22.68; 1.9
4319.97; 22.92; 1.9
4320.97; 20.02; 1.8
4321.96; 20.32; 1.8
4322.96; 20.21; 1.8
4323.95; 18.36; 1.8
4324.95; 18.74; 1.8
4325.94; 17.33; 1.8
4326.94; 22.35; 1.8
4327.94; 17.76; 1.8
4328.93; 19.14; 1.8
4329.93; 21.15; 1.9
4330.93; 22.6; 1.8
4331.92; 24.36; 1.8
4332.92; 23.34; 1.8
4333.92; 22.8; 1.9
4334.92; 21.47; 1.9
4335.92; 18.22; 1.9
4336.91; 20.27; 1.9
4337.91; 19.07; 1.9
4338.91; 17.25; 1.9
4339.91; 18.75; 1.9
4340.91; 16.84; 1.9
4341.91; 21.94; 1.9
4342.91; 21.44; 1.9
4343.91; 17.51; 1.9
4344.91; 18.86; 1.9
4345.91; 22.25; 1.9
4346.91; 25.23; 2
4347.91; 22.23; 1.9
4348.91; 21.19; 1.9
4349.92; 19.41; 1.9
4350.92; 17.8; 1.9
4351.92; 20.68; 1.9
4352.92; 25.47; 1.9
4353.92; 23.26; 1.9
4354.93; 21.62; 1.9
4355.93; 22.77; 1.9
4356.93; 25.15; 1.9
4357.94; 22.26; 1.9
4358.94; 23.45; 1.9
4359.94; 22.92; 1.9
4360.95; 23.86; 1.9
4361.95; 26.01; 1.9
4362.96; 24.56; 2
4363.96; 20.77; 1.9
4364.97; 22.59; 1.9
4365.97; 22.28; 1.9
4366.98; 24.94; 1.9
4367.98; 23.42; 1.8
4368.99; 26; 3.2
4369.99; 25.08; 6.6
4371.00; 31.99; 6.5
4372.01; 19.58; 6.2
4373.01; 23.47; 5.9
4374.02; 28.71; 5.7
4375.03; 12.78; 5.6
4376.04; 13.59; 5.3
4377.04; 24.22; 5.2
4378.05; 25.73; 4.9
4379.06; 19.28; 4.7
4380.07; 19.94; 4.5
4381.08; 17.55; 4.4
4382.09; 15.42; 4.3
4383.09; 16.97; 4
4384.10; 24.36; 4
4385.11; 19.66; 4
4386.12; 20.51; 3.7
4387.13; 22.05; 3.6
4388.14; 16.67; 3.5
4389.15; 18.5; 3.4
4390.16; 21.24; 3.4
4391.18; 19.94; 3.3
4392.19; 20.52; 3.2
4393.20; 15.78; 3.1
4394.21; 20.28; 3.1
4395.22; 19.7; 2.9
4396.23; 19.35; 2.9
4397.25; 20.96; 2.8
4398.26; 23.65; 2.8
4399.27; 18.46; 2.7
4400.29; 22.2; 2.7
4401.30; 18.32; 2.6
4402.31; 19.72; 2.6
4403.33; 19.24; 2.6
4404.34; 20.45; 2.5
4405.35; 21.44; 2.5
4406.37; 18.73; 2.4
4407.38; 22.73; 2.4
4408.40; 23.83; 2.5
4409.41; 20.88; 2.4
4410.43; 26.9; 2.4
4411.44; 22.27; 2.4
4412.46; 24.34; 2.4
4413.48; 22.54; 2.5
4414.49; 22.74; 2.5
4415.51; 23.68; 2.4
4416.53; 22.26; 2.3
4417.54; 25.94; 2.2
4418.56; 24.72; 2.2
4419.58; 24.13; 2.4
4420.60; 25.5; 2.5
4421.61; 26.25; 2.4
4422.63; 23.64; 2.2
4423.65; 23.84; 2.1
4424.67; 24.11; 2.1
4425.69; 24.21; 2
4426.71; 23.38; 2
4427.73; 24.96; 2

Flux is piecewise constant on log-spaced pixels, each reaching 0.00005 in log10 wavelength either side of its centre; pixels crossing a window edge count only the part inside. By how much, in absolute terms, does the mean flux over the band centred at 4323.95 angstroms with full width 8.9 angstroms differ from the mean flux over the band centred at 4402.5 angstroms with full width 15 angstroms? 0.9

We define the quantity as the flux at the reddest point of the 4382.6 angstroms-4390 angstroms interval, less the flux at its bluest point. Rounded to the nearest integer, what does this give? 2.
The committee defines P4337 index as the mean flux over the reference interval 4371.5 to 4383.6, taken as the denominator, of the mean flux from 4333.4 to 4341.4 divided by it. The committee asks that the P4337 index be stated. 0.98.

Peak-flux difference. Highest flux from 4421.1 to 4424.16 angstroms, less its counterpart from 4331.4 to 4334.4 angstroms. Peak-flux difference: 1.9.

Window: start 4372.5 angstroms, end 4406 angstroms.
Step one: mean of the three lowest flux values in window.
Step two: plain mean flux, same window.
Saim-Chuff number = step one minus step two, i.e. -6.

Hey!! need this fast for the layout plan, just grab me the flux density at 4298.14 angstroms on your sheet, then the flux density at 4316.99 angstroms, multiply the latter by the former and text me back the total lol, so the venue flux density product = 265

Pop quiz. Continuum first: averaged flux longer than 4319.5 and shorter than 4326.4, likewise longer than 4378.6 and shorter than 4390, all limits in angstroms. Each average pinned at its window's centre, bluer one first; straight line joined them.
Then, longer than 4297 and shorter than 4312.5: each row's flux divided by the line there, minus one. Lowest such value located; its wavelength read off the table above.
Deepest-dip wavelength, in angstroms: 4305.08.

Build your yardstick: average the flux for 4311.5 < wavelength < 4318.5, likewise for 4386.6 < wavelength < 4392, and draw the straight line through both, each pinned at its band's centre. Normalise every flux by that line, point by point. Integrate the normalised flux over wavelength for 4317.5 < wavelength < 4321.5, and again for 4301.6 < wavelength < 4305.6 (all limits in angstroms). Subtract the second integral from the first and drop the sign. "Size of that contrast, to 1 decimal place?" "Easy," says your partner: 1.7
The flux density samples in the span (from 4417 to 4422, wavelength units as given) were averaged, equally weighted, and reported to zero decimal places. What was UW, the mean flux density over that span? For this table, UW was 25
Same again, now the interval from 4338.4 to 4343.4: 19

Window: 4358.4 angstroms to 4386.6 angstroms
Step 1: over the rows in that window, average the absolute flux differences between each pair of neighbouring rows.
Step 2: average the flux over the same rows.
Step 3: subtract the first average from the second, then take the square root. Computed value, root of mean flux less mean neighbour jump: 4.28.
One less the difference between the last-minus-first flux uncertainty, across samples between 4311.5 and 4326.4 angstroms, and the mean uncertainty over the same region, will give 2.8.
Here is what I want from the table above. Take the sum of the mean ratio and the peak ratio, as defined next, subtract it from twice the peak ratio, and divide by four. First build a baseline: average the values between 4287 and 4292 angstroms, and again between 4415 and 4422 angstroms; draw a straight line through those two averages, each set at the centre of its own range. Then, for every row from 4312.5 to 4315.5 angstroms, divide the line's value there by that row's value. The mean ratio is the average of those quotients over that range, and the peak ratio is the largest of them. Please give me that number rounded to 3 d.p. 0.013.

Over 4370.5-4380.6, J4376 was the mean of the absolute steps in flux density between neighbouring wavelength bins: 6.4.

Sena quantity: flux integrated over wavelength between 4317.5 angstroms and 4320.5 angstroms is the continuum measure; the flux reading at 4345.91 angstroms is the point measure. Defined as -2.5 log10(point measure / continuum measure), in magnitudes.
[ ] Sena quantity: 1.23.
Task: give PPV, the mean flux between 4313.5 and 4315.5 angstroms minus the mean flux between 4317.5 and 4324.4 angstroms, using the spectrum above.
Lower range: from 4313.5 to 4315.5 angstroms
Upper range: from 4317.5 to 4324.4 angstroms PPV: -3.78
